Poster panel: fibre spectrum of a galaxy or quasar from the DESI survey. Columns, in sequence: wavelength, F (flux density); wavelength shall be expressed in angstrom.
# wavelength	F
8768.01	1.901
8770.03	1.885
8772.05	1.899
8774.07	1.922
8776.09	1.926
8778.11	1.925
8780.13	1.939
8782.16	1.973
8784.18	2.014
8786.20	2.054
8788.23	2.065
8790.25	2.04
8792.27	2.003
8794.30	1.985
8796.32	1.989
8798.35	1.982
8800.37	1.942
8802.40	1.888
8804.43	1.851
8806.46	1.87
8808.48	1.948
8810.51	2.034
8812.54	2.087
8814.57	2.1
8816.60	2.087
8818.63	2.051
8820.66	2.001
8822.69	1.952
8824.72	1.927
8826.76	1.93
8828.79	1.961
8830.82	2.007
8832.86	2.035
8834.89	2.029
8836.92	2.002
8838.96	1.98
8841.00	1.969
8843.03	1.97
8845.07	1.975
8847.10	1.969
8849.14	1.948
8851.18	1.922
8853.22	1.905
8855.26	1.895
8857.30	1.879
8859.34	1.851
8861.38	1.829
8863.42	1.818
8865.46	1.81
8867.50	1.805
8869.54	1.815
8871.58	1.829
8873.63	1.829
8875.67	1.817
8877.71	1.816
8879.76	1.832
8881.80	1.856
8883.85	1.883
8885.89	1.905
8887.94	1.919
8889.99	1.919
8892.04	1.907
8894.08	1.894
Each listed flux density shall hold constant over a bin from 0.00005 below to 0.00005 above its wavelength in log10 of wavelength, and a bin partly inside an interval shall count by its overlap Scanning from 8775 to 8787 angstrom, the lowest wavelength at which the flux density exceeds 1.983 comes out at 8784.18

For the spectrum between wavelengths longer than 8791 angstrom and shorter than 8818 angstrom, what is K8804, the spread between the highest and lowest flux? 0.25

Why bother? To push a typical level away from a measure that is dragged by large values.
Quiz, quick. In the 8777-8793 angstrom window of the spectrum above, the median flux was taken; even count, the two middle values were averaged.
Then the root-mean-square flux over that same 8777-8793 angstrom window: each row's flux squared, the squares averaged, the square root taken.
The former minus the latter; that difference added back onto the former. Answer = 2.01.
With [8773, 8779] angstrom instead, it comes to 1.93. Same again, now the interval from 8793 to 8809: 1.96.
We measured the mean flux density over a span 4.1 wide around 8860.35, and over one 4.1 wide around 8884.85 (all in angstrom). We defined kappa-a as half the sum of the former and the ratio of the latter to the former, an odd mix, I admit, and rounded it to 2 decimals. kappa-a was 1.43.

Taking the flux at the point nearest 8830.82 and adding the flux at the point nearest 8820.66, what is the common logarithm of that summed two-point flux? 0.603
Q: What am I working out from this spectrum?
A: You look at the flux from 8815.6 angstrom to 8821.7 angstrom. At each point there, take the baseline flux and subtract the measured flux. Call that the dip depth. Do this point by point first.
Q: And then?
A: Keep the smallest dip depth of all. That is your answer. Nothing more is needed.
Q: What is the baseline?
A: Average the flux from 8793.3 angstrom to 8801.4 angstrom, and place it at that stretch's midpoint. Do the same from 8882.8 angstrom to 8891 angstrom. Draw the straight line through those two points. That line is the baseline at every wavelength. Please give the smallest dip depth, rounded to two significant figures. -0.13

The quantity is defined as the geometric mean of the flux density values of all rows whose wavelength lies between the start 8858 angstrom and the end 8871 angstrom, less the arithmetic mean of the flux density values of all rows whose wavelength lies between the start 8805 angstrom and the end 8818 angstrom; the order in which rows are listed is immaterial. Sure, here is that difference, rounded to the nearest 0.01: -0.20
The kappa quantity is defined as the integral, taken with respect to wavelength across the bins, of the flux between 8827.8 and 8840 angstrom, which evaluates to 24.4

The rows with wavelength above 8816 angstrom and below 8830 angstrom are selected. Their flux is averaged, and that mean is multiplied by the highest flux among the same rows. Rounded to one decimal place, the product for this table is 4.1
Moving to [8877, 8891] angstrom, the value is 3.6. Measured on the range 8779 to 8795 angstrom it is 4.1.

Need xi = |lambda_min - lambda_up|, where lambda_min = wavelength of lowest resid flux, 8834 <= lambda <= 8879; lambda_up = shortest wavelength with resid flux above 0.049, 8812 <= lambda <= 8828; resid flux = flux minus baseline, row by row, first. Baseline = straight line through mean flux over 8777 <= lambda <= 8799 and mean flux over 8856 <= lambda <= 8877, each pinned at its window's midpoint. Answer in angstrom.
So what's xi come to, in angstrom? 55.0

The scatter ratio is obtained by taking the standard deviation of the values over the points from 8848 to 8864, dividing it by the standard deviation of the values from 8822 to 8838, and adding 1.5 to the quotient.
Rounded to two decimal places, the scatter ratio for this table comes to 2.55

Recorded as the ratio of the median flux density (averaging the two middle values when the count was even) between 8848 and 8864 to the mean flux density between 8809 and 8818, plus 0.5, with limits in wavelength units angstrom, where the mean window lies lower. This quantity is 1.41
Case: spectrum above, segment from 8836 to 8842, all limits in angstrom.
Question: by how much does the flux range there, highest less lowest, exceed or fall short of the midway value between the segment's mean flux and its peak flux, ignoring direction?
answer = 1.96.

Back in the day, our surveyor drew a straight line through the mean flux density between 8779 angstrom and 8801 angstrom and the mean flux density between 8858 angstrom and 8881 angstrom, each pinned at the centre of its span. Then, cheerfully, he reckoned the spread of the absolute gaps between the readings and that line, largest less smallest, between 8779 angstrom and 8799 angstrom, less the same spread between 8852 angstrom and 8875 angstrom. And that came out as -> 0.04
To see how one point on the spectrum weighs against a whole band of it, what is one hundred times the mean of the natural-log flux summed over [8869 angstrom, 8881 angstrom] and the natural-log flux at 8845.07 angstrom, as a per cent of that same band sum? 59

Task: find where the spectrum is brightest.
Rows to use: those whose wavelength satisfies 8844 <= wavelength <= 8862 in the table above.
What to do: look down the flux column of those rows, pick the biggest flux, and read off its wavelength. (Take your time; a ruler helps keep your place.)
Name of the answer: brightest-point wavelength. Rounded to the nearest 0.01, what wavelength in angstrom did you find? 8845.07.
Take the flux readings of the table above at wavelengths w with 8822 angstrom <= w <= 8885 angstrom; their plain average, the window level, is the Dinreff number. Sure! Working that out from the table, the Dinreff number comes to 1.90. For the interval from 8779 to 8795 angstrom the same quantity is 2.01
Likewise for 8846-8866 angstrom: 1.88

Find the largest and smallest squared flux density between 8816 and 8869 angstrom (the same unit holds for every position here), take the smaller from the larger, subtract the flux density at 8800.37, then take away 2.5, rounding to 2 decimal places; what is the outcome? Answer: -3.34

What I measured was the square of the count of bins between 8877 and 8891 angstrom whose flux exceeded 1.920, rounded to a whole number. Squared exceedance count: 0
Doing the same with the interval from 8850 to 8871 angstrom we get 1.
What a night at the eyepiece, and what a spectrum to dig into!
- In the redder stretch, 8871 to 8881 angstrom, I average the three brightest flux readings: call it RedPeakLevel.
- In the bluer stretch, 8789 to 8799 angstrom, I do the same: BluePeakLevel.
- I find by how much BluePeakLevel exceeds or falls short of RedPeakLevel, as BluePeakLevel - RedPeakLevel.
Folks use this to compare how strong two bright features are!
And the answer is 0.18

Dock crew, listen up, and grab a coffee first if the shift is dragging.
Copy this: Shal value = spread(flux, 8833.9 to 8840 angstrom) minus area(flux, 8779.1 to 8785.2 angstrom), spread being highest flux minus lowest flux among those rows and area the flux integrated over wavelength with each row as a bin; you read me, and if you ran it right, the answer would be -12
